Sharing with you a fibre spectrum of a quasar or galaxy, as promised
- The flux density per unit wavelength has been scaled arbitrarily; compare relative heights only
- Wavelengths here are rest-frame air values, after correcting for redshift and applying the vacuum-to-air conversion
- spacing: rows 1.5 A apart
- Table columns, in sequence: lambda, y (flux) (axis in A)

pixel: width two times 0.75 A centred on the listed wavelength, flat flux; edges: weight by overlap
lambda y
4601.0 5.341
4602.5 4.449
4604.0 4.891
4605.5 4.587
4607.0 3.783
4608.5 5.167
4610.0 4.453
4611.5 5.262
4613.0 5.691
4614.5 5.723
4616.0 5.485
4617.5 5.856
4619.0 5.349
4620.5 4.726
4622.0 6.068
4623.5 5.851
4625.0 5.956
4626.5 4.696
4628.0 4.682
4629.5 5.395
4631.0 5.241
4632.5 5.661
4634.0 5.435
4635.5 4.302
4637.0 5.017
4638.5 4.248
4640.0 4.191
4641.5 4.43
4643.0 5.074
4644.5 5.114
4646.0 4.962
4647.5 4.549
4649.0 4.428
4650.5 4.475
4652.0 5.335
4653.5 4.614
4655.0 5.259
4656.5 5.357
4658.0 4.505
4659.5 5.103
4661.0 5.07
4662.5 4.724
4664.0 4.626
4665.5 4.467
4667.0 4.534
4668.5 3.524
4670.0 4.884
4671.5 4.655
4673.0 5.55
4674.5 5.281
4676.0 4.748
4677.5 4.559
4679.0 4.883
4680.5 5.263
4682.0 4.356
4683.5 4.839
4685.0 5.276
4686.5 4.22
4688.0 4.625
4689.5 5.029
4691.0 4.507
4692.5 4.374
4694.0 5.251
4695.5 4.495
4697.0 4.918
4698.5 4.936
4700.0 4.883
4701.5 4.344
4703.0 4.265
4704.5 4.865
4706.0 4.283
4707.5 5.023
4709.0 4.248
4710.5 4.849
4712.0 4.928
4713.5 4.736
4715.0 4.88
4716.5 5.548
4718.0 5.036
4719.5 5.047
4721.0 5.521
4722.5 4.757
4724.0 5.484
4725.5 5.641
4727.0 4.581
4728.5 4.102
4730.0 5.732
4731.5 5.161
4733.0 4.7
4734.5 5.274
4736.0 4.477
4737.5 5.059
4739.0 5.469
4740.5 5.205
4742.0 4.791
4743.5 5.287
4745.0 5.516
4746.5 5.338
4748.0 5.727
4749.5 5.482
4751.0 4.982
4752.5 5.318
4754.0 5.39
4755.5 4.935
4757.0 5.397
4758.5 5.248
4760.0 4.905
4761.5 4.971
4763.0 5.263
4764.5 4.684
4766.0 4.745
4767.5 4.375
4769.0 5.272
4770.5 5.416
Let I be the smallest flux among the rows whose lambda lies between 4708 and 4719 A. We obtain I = 4.248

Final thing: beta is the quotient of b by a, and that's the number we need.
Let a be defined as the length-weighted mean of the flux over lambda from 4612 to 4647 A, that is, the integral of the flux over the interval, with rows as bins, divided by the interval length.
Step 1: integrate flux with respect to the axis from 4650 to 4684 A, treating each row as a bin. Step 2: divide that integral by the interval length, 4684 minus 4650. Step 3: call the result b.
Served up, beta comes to 0.93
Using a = 5.18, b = 4.81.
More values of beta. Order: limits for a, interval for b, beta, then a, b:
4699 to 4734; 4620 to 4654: 1.02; 4.90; 4.98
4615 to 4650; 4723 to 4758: 1.02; 5.07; 5.17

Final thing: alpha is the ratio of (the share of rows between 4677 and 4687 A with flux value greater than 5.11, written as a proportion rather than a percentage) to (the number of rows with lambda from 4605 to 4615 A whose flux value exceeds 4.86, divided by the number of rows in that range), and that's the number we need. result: 0.5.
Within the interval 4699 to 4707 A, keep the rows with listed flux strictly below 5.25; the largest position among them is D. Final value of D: 4706.0 A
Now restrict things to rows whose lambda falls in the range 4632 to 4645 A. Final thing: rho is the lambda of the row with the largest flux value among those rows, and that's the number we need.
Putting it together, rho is 4632.5 A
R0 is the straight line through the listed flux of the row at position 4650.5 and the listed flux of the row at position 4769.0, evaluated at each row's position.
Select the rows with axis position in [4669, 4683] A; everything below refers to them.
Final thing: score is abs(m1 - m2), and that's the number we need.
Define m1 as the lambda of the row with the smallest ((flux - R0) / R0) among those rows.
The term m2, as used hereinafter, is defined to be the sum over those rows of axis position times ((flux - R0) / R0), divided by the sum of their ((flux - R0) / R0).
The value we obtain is 7.9 A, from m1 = 4682.0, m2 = 4674.1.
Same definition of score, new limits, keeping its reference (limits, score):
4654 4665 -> 0.0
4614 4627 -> 6.4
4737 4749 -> 2.9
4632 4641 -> 6.8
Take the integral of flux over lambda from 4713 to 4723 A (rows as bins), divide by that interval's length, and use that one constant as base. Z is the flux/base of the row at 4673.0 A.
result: 1.09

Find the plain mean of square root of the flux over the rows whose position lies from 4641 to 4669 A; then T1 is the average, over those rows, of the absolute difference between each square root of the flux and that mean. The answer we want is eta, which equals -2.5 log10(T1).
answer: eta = 2.7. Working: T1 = 0.080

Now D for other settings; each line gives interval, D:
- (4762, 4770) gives 4767.5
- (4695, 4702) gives 4701.5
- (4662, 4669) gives 4668.5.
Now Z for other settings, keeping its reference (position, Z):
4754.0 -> 1.06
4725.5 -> 1.11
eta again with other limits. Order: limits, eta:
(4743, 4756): 3.5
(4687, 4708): 2.9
